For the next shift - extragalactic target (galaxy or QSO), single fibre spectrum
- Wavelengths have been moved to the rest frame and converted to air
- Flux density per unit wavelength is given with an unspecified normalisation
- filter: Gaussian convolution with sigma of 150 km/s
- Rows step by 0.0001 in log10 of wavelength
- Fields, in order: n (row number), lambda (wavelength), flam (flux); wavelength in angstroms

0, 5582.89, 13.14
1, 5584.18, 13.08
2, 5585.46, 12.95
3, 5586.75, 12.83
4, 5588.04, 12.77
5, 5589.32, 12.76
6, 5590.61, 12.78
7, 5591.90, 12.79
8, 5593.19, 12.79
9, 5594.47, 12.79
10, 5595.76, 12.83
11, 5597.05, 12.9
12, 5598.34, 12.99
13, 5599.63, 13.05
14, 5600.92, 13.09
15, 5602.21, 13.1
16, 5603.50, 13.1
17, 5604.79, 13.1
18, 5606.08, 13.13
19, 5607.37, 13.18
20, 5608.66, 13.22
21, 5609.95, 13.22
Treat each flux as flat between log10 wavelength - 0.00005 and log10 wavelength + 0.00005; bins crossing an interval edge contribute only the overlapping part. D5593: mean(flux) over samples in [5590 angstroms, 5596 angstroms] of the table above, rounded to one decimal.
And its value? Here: 12.8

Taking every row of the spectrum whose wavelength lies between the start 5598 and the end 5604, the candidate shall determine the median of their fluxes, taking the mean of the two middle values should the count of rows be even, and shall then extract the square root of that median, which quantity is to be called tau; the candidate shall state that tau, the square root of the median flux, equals 3.62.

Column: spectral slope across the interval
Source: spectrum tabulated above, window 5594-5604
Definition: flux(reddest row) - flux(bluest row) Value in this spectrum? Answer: 0.310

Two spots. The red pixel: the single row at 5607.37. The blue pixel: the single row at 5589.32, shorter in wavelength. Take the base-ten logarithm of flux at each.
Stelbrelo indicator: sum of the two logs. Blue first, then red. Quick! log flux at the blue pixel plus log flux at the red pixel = 2.23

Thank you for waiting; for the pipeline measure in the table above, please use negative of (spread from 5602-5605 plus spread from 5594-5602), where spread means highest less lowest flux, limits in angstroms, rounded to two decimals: -0.30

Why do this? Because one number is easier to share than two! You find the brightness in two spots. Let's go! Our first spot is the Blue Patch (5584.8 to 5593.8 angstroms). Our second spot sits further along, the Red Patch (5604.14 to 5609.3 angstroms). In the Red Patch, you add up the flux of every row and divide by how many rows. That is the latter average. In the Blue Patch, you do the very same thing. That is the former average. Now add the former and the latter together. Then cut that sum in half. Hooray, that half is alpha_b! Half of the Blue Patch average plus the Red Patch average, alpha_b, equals 13.0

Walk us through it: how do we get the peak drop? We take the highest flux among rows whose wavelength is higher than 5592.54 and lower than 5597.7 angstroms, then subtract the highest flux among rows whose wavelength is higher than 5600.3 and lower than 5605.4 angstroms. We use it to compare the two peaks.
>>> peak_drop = -0.20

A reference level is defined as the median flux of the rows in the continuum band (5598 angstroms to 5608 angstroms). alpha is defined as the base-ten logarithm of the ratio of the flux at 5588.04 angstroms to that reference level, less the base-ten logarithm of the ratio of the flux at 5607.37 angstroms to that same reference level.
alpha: -0.014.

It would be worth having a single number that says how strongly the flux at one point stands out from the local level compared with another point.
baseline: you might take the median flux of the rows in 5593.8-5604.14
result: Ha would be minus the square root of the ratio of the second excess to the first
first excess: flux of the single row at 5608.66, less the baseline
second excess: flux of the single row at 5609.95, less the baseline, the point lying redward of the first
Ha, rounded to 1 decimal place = -1.0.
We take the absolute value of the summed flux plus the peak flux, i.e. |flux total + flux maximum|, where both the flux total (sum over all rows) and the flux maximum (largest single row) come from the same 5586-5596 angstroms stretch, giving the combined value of 115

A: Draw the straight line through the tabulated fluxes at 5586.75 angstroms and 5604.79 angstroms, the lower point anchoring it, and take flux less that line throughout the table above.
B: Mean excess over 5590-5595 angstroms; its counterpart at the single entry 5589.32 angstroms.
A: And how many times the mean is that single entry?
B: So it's 0.8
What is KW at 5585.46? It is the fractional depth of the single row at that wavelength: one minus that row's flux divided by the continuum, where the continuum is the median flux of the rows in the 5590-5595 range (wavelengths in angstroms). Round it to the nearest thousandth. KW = -0.013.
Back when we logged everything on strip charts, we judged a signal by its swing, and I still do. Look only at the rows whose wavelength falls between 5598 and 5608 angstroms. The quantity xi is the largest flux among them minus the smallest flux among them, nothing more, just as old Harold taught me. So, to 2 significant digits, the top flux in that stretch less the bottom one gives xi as 0.19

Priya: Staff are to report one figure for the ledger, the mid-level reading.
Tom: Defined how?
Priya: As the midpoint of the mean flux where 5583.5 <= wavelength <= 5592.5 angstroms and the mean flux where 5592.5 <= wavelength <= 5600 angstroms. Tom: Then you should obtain 12.9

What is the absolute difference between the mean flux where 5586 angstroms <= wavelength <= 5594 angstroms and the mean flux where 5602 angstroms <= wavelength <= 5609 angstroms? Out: 0.35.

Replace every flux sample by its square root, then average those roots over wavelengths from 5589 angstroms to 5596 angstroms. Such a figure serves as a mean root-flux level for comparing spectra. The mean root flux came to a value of 3.58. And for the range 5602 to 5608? 3.62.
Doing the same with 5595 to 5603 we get 3.60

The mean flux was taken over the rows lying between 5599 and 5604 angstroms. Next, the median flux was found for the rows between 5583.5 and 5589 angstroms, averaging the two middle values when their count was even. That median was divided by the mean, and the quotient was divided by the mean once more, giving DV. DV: 0.0753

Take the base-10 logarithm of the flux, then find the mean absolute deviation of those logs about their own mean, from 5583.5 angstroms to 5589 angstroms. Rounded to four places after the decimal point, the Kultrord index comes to 0.0036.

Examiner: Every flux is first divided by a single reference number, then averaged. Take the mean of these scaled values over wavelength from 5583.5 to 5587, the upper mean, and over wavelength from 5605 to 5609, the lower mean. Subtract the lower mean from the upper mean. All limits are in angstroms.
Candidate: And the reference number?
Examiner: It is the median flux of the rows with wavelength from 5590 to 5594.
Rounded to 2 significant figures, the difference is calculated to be -0.017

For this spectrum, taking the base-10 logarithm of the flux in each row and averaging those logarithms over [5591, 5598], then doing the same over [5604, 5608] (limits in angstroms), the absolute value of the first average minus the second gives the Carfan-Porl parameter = 0.011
